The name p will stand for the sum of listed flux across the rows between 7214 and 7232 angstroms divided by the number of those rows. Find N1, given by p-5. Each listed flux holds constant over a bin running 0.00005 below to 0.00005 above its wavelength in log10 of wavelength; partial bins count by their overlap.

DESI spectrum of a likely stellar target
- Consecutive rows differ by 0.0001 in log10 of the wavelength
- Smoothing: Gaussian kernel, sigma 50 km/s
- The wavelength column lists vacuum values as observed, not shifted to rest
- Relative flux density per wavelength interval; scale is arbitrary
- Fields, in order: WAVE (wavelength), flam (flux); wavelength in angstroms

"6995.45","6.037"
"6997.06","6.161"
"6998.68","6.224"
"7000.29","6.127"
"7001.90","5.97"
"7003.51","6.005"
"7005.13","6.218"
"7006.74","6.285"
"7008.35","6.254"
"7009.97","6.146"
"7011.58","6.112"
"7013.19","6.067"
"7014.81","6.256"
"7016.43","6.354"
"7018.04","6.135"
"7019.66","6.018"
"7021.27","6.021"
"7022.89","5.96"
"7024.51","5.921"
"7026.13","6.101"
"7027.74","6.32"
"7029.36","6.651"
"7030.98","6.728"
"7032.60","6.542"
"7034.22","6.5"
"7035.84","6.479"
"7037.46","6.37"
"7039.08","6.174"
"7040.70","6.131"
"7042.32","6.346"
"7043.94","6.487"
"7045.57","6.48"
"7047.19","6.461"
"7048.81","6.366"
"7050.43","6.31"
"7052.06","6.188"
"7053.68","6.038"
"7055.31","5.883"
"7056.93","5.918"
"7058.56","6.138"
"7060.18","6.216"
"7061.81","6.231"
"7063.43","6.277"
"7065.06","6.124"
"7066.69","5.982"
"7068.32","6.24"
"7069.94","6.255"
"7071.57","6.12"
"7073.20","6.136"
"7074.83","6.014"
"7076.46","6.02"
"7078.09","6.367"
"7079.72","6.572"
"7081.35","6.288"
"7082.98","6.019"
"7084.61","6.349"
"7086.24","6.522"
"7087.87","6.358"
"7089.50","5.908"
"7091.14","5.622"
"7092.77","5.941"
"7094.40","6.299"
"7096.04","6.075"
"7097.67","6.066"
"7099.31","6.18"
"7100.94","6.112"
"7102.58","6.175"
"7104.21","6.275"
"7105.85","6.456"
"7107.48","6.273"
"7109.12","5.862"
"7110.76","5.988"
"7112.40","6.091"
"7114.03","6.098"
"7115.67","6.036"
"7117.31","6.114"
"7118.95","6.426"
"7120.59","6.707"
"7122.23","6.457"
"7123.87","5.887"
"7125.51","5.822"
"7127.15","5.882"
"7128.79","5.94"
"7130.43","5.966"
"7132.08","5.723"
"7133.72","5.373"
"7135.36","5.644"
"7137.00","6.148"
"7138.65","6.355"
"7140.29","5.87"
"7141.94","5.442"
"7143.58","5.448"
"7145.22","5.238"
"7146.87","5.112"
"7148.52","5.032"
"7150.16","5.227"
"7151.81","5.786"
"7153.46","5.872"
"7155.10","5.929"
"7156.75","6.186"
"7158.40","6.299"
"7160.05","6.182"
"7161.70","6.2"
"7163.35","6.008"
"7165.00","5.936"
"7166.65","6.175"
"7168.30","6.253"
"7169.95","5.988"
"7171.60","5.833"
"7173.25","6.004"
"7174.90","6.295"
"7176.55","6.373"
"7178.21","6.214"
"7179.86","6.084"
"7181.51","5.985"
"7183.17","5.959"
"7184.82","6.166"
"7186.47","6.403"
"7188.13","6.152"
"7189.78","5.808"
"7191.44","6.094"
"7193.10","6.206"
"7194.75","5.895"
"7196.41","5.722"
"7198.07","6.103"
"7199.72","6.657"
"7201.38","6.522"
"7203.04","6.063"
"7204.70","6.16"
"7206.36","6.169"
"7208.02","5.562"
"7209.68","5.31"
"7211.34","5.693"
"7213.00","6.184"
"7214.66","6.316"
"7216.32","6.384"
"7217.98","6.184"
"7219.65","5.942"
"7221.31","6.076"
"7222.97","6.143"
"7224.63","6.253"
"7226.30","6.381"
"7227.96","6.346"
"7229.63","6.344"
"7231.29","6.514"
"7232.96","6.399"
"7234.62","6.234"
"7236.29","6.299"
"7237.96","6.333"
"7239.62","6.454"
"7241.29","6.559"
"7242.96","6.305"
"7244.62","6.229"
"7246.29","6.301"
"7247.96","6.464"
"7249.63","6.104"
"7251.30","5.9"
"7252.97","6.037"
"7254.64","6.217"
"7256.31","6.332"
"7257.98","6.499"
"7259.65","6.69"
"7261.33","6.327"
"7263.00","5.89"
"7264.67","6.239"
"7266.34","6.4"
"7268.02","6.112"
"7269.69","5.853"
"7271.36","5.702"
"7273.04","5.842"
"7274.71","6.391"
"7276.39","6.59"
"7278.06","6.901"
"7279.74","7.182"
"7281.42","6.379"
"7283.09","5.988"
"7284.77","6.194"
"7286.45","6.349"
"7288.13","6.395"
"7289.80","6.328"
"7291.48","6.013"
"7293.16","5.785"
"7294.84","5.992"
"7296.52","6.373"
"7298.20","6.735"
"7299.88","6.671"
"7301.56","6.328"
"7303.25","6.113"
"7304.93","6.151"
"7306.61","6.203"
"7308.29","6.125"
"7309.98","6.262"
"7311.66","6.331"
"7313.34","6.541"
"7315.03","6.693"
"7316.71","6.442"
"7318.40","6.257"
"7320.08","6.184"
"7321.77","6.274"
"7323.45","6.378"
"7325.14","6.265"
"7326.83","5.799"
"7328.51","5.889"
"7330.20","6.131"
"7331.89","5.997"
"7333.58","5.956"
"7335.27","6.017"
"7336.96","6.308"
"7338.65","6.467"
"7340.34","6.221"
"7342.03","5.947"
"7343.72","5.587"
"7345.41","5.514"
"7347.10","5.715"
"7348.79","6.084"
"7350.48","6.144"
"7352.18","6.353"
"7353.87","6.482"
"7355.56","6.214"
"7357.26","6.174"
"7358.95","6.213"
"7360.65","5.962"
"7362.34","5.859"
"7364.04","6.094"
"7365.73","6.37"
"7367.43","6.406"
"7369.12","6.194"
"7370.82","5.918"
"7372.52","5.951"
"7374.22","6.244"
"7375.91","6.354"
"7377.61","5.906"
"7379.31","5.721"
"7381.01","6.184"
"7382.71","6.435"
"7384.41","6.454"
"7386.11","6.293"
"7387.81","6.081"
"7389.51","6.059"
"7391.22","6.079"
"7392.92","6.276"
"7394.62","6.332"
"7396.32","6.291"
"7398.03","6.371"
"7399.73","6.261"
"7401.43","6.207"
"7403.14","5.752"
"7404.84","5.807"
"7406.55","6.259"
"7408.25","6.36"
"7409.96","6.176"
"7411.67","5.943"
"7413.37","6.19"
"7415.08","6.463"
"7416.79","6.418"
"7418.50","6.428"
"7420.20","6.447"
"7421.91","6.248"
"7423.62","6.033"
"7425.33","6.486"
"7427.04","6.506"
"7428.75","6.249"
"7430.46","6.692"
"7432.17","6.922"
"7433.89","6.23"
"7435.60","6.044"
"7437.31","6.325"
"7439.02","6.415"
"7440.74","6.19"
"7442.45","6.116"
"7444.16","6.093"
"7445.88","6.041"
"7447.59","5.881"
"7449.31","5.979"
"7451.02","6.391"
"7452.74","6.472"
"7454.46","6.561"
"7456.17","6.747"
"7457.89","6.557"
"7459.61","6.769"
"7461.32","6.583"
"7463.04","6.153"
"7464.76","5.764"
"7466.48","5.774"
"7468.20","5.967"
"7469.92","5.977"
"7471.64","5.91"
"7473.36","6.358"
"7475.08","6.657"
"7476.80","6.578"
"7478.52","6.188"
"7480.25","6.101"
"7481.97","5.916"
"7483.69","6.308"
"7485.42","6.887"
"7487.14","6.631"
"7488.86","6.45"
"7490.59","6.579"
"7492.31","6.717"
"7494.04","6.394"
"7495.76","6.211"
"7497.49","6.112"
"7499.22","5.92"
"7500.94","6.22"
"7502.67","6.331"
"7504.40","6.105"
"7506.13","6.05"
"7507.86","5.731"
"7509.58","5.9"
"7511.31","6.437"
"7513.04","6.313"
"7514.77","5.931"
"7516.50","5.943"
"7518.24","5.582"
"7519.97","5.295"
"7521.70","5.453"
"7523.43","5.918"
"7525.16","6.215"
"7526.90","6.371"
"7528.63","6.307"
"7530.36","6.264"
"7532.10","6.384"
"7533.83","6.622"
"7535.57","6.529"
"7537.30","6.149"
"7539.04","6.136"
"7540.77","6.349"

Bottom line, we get 1.26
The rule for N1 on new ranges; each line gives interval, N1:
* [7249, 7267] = 1.24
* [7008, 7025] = 1.11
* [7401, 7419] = 1.18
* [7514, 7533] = 0.97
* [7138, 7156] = 0.57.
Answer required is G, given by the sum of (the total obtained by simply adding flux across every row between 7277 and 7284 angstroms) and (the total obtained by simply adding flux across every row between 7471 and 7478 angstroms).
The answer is 52.0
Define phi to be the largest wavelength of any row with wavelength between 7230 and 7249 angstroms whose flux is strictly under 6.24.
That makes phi 7244.62 angstroms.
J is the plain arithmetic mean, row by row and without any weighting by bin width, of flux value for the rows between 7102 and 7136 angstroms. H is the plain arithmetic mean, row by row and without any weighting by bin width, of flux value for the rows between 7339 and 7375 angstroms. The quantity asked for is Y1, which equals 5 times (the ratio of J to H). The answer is 4.98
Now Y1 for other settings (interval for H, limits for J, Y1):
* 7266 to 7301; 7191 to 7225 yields 4.83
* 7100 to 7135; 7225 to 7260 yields 5.21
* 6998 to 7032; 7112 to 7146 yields 4.80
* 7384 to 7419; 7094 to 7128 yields 4.95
